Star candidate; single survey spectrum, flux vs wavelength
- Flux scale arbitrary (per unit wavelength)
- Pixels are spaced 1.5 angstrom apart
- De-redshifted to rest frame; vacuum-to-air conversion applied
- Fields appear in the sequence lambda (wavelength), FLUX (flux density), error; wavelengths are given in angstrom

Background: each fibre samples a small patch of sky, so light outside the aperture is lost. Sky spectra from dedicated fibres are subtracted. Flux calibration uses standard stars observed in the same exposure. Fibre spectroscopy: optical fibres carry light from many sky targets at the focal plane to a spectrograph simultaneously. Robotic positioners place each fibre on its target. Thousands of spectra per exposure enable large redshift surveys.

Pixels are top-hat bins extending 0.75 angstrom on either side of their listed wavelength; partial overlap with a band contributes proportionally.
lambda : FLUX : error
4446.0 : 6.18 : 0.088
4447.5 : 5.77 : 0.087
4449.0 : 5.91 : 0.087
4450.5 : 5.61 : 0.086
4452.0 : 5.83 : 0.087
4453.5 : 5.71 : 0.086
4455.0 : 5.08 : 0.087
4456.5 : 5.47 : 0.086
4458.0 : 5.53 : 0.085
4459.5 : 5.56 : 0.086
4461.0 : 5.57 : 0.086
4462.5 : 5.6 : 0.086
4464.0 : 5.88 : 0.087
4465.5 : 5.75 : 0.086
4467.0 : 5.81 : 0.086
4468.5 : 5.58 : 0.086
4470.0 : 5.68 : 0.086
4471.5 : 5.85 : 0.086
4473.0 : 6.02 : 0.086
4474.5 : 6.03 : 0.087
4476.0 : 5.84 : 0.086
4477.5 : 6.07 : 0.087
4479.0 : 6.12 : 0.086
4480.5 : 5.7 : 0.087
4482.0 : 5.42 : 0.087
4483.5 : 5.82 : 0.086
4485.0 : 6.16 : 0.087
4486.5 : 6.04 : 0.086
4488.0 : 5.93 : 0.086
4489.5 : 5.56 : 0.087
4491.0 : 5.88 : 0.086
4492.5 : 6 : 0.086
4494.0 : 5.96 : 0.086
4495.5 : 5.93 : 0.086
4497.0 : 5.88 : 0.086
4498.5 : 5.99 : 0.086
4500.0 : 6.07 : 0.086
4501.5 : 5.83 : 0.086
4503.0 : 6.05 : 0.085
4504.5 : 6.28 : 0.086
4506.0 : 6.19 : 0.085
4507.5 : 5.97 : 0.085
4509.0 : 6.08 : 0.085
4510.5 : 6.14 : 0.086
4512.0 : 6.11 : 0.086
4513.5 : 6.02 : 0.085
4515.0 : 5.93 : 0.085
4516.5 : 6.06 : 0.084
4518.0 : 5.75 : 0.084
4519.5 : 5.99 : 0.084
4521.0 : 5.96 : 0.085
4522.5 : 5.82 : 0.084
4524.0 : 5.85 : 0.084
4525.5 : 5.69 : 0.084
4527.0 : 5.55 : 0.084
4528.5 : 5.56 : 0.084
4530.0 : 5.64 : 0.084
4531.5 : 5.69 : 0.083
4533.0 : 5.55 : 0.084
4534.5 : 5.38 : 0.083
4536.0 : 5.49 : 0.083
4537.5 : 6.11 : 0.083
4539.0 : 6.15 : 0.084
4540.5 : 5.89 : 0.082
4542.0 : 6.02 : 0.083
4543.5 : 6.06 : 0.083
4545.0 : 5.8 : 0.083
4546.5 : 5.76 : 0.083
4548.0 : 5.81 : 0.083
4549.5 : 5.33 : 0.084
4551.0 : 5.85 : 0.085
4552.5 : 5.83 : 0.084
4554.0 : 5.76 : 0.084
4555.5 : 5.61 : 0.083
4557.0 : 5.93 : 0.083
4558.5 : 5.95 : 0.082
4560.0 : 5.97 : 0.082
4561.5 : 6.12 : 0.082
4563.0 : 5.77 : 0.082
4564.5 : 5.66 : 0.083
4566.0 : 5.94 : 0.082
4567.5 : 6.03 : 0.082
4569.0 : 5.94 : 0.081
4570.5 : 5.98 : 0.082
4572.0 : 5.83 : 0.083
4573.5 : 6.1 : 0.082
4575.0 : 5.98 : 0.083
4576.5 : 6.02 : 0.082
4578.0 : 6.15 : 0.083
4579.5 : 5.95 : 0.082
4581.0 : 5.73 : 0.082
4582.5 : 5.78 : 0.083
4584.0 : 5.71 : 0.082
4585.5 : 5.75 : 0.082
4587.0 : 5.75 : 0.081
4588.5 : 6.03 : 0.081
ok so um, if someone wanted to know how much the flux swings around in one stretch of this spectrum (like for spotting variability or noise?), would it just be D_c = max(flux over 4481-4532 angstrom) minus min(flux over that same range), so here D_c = 0.86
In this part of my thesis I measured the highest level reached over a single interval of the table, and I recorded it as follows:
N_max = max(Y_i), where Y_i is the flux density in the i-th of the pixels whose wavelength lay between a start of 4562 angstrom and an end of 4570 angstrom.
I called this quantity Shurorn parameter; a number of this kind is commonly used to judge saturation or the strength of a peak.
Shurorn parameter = 6.03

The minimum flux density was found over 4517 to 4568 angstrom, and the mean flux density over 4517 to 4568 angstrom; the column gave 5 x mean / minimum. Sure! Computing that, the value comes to 5.44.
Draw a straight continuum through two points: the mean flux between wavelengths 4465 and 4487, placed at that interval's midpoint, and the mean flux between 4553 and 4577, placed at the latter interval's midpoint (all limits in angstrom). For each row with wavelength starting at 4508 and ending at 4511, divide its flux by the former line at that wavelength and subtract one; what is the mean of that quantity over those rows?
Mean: 0.04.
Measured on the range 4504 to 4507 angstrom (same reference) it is 0.06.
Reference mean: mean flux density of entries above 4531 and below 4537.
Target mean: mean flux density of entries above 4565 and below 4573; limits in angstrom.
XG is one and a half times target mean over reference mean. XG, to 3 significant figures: 1.61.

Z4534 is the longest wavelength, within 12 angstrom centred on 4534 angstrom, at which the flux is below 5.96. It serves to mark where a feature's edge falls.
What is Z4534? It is 4536.0 angstrom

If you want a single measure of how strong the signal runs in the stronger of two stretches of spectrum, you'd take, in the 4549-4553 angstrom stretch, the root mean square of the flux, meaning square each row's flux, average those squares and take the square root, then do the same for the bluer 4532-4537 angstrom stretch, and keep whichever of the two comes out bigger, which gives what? 5.7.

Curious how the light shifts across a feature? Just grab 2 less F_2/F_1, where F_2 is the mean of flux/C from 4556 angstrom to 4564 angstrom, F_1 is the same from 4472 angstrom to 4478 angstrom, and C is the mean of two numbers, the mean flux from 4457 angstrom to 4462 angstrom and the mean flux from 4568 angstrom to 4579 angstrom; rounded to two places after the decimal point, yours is 1.01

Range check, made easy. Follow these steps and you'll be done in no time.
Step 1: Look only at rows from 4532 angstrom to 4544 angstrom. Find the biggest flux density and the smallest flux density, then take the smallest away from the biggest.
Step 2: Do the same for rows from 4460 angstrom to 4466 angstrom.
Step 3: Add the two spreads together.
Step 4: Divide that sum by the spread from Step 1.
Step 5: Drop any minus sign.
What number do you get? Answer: 1.4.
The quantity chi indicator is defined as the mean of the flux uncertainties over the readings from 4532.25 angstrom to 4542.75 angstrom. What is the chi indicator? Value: 0.0831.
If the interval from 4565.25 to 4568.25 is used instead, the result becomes 0.0820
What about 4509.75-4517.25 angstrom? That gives 0.0852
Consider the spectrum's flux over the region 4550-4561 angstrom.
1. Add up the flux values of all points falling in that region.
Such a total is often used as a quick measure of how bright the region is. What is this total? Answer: 41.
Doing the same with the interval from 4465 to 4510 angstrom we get 177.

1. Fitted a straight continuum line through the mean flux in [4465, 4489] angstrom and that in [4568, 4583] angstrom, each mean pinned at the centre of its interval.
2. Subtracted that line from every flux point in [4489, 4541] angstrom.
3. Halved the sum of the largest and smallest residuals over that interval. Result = -0.07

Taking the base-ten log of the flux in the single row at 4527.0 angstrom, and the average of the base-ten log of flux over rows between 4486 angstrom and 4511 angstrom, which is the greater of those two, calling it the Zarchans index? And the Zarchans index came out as 0.777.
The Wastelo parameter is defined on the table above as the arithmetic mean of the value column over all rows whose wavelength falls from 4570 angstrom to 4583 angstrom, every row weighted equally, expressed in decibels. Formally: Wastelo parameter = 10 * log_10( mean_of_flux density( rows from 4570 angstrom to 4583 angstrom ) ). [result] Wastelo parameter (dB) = 7.74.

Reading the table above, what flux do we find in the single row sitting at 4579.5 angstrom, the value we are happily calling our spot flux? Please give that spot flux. 5.95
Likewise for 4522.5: 5.82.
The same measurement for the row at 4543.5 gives 6.06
